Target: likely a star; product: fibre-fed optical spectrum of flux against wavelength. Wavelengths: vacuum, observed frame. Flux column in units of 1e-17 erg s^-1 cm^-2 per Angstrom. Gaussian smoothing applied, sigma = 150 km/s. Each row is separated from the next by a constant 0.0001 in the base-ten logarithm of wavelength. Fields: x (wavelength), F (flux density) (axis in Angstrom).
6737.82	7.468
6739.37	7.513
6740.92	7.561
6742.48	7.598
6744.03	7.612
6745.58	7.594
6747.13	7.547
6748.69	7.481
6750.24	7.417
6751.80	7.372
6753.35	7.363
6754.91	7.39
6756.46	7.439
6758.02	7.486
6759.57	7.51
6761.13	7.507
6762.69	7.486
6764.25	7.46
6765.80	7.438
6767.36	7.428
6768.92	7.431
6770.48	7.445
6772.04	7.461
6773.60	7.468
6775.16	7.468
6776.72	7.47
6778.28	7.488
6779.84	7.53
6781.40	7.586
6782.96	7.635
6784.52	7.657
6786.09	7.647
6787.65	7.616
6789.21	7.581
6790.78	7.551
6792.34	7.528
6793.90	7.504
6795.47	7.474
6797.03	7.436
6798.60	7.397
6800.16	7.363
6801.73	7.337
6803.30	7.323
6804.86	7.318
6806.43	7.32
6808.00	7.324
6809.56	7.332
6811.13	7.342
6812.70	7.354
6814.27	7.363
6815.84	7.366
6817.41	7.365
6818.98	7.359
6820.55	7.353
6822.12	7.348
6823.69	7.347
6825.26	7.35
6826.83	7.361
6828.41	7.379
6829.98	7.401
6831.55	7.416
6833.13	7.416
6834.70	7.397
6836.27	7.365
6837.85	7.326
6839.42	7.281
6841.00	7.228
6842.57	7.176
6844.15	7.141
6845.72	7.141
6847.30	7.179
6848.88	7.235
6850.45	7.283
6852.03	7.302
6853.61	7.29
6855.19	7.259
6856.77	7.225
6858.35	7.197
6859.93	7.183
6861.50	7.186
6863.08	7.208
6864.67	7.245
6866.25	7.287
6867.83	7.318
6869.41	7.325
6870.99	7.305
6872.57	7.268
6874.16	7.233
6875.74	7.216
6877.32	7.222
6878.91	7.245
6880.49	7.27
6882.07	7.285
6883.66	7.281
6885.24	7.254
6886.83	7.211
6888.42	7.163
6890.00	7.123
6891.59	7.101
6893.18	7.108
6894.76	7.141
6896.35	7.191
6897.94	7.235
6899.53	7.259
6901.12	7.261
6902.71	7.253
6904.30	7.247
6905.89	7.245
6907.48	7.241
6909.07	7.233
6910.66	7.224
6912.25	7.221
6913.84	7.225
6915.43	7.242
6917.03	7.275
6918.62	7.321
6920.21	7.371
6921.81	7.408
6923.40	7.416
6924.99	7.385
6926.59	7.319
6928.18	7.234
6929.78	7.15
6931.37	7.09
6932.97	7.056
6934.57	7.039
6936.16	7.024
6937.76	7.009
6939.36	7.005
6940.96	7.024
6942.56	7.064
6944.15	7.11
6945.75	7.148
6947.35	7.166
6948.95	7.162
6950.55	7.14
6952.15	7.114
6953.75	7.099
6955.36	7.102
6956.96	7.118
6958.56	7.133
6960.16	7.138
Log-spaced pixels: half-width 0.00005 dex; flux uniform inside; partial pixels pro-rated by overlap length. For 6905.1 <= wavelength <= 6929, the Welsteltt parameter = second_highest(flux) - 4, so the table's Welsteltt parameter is 3.41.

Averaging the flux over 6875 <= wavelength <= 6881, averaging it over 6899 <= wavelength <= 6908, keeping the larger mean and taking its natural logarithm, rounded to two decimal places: 1.98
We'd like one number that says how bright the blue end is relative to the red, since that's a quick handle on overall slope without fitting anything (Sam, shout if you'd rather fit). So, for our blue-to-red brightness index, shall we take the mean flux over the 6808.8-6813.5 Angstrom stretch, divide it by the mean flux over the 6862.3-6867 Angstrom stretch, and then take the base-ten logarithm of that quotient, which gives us 0.006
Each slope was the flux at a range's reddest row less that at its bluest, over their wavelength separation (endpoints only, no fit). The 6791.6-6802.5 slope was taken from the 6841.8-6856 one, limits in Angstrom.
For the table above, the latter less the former 0.027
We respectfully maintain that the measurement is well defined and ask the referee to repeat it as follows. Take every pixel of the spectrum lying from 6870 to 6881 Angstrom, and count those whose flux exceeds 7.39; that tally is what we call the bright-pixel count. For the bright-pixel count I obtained 0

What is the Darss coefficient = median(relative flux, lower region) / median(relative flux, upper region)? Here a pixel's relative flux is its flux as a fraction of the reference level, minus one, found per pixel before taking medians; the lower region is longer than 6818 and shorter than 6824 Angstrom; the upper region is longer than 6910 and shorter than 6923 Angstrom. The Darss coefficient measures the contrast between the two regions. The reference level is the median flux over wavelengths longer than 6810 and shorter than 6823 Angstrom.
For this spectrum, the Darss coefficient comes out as 0.06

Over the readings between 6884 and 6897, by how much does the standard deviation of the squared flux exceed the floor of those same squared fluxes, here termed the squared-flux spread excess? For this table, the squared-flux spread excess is -49.7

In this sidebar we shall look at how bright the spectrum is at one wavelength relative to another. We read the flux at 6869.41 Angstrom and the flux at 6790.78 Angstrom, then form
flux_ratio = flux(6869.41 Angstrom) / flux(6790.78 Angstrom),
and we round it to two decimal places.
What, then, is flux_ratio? 0.97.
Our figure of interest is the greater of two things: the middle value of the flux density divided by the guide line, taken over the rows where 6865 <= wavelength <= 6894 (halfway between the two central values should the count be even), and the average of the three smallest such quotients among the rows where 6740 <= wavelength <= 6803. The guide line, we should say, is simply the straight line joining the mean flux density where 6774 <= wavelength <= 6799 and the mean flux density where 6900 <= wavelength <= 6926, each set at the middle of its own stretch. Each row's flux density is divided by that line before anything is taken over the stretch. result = 0.986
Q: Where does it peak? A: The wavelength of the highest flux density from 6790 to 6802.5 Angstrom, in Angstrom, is 6790.78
